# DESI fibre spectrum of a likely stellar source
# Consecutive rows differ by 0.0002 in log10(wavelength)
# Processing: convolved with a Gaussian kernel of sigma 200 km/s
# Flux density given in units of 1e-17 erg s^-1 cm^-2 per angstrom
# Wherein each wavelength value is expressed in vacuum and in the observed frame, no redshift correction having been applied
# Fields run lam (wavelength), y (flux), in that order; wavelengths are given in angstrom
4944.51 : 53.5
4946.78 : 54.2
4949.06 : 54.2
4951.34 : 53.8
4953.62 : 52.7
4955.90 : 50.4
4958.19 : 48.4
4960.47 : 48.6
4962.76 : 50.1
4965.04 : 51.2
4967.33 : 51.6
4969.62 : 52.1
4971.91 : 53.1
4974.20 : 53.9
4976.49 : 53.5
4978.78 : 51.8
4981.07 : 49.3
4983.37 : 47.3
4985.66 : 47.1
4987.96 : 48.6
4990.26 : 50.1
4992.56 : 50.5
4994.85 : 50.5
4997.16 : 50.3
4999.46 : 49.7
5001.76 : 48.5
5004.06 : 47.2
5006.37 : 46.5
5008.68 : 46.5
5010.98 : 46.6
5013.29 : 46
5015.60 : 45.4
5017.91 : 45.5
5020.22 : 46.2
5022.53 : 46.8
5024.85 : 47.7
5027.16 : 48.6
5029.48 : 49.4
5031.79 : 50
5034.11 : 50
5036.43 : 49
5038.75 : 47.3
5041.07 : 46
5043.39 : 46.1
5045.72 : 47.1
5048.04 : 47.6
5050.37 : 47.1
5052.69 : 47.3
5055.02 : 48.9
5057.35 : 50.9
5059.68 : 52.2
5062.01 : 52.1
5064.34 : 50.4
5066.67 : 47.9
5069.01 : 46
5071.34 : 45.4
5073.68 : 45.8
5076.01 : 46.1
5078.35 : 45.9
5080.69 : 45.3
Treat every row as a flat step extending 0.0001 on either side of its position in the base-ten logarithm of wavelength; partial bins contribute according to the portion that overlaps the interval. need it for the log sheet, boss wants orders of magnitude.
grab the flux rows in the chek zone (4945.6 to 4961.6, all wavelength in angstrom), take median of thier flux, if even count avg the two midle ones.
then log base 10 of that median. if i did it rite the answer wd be 1.72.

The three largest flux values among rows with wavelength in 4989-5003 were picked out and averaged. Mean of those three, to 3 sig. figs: 50.4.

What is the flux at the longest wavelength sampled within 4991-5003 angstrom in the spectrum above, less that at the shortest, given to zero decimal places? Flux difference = -2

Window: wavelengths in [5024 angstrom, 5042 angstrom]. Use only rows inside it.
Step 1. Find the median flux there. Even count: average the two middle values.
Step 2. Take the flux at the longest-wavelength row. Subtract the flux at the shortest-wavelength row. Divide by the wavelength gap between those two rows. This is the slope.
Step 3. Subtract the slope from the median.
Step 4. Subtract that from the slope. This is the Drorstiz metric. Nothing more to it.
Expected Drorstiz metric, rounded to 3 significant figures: -49.0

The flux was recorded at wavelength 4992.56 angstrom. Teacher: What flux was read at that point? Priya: 50.5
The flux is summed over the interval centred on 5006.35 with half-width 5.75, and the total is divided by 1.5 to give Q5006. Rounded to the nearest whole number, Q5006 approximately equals 157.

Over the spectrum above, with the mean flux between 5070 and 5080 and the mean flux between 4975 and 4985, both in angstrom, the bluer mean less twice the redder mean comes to -41.1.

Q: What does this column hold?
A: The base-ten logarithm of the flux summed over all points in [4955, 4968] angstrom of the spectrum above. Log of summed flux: 2.478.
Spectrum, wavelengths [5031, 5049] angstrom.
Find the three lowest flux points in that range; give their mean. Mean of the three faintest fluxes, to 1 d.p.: 46.4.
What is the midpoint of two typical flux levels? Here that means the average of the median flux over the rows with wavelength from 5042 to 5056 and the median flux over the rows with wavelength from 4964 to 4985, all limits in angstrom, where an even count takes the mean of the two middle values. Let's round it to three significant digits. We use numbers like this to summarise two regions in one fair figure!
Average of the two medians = 49.5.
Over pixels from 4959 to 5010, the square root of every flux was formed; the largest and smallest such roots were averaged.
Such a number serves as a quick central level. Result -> 7.08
